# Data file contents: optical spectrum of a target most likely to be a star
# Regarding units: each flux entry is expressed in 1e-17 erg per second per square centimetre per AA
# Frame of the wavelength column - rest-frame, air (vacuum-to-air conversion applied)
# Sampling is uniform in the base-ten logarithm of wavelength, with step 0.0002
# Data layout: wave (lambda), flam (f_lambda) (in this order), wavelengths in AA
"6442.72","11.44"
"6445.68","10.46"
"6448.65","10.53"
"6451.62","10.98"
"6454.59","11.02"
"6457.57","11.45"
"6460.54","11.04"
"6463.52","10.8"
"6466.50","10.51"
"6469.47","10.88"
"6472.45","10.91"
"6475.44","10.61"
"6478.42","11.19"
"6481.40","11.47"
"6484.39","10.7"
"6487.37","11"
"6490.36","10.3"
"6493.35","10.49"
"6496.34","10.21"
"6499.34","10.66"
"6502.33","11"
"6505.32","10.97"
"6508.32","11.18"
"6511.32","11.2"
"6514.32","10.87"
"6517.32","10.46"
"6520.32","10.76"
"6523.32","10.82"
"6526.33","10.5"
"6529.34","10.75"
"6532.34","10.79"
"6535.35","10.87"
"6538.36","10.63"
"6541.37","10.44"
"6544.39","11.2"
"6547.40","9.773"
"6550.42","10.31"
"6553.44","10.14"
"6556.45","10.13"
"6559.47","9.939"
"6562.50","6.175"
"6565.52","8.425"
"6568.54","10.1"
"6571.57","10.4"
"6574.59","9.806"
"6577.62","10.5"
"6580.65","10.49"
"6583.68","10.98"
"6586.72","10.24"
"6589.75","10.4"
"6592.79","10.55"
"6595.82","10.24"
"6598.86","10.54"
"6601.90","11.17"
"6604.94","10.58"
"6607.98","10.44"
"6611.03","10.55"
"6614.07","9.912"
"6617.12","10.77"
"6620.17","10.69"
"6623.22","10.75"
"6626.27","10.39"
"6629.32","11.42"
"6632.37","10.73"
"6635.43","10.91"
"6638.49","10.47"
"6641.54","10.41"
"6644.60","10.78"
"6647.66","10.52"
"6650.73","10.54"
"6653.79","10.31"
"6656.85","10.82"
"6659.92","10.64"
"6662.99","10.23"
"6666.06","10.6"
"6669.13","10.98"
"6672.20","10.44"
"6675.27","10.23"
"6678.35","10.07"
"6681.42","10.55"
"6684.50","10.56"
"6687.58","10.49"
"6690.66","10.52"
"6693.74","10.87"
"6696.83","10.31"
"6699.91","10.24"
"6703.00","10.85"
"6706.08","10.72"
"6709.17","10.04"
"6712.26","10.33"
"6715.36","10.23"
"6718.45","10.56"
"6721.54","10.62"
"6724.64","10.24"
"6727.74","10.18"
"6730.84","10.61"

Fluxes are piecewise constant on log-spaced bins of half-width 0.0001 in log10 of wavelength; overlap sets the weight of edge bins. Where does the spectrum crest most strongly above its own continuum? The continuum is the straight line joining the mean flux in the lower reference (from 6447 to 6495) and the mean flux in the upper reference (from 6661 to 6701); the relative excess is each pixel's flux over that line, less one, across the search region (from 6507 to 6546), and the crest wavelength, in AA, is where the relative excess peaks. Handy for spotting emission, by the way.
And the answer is 6544.39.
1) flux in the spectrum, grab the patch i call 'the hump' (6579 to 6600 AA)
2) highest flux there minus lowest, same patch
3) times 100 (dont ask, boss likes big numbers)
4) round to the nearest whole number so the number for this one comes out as 74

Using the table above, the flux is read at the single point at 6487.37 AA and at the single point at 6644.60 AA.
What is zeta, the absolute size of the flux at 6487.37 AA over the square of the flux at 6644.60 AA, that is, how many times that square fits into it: 0.095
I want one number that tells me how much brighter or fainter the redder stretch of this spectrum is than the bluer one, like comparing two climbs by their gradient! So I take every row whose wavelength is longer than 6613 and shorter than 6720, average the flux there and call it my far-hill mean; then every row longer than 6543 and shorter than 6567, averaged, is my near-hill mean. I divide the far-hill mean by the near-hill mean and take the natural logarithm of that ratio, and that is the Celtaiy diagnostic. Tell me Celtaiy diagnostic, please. 0.10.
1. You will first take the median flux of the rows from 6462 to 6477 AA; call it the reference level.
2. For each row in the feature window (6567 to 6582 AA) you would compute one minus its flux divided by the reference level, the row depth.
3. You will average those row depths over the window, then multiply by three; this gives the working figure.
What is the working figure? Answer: 0.15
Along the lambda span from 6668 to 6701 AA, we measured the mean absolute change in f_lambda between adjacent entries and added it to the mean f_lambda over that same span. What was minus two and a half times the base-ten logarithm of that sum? -2.58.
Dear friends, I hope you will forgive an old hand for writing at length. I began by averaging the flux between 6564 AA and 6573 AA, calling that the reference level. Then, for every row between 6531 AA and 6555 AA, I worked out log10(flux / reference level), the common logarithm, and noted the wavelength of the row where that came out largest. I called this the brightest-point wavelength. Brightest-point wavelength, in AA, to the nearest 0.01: 6544.39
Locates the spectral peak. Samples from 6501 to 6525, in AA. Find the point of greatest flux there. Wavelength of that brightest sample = 6511.32 AA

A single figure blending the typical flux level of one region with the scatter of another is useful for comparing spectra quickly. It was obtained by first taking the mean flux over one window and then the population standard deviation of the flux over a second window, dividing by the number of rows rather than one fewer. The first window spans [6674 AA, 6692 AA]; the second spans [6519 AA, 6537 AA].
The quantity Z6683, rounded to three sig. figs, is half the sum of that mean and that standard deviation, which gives 5.26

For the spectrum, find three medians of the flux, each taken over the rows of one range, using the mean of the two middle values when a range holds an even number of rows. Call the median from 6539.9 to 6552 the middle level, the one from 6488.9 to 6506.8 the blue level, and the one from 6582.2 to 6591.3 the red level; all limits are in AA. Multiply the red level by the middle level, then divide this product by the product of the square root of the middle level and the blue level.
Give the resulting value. 3.17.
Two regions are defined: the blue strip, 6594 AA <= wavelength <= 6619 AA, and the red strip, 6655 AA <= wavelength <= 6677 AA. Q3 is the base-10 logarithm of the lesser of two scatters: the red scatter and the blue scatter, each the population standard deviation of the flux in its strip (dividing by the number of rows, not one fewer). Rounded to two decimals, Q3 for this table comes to -0.58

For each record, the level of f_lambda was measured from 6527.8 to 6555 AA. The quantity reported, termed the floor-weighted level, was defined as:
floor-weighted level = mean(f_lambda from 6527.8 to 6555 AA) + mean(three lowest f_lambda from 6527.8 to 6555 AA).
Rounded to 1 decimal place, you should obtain 20.6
